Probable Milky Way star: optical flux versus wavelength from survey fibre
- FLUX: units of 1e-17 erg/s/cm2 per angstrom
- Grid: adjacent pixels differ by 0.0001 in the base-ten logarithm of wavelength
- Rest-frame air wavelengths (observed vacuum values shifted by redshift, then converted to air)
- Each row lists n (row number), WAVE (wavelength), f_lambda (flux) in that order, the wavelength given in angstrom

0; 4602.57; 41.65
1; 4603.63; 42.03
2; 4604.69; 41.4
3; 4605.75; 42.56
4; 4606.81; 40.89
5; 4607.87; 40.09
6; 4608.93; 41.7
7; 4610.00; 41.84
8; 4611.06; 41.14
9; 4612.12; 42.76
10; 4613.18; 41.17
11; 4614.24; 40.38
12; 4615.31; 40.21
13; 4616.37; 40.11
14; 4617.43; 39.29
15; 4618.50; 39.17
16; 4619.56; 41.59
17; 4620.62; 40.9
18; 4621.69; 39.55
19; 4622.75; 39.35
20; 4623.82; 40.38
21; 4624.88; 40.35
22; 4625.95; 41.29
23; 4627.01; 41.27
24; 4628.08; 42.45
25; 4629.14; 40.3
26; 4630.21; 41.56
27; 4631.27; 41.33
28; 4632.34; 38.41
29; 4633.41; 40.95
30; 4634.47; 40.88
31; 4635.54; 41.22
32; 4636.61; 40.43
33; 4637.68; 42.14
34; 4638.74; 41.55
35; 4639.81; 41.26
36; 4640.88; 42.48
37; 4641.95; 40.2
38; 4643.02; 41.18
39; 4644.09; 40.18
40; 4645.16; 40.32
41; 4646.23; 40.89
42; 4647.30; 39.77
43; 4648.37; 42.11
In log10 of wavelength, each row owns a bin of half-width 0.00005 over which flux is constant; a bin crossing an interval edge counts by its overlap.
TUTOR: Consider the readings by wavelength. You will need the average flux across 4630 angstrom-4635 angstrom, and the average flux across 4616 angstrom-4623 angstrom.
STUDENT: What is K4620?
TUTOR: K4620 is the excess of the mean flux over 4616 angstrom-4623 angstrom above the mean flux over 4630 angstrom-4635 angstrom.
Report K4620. -0.6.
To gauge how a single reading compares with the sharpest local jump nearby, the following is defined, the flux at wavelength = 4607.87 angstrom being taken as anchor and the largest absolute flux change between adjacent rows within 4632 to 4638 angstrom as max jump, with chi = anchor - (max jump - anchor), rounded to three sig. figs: 77.6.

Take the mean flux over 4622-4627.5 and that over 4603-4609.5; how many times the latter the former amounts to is 0.978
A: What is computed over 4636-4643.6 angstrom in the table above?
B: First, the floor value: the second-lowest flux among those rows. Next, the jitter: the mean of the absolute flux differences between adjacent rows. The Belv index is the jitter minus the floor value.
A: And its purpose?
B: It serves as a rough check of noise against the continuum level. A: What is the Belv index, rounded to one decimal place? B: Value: -39.3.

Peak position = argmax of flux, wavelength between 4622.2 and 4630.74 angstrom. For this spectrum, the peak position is 4628.08 angstrom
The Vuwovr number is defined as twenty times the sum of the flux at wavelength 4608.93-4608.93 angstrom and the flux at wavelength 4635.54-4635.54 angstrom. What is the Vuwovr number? 1658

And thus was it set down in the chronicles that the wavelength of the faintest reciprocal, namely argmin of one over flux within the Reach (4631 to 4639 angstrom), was 4637.68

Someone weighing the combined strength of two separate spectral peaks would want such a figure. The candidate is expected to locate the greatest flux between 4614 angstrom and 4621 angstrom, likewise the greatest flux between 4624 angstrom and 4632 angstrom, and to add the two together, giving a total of 84.0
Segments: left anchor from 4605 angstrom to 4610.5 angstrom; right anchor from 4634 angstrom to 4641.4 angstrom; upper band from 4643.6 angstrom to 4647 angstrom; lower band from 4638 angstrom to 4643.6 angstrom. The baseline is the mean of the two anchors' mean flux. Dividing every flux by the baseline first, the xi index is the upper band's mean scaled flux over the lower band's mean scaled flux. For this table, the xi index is 0.98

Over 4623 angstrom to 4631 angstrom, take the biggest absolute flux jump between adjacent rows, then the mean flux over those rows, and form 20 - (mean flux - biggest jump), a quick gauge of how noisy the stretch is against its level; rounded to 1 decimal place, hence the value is -18.9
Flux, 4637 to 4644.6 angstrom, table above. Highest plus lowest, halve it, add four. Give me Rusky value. 45.33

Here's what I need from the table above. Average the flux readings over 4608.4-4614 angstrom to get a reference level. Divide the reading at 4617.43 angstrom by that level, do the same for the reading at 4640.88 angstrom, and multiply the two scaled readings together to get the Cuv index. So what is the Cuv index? 0.96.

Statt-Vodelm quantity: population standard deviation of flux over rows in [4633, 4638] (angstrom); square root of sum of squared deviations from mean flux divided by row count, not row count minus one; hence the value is 0.57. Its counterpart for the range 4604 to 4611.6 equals 0.72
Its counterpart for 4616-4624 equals 0.81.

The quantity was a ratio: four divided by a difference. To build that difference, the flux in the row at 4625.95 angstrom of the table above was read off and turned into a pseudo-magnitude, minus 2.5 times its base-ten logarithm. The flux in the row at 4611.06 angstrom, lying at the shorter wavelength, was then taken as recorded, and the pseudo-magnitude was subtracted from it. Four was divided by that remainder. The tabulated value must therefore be 0.0885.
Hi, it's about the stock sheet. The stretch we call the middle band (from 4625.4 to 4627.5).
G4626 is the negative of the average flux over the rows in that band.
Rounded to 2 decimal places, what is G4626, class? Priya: -41.28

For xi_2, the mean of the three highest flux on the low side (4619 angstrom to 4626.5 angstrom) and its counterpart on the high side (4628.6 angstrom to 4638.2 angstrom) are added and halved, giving 41.5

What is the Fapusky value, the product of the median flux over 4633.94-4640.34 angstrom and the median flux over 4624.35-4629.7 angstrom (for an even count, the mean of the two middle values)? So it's 1702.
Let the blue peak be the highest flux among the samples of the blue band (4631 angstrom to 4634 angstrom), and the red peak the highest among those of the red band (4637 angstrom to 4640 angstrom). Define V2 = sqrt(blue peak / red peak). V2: 0.990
